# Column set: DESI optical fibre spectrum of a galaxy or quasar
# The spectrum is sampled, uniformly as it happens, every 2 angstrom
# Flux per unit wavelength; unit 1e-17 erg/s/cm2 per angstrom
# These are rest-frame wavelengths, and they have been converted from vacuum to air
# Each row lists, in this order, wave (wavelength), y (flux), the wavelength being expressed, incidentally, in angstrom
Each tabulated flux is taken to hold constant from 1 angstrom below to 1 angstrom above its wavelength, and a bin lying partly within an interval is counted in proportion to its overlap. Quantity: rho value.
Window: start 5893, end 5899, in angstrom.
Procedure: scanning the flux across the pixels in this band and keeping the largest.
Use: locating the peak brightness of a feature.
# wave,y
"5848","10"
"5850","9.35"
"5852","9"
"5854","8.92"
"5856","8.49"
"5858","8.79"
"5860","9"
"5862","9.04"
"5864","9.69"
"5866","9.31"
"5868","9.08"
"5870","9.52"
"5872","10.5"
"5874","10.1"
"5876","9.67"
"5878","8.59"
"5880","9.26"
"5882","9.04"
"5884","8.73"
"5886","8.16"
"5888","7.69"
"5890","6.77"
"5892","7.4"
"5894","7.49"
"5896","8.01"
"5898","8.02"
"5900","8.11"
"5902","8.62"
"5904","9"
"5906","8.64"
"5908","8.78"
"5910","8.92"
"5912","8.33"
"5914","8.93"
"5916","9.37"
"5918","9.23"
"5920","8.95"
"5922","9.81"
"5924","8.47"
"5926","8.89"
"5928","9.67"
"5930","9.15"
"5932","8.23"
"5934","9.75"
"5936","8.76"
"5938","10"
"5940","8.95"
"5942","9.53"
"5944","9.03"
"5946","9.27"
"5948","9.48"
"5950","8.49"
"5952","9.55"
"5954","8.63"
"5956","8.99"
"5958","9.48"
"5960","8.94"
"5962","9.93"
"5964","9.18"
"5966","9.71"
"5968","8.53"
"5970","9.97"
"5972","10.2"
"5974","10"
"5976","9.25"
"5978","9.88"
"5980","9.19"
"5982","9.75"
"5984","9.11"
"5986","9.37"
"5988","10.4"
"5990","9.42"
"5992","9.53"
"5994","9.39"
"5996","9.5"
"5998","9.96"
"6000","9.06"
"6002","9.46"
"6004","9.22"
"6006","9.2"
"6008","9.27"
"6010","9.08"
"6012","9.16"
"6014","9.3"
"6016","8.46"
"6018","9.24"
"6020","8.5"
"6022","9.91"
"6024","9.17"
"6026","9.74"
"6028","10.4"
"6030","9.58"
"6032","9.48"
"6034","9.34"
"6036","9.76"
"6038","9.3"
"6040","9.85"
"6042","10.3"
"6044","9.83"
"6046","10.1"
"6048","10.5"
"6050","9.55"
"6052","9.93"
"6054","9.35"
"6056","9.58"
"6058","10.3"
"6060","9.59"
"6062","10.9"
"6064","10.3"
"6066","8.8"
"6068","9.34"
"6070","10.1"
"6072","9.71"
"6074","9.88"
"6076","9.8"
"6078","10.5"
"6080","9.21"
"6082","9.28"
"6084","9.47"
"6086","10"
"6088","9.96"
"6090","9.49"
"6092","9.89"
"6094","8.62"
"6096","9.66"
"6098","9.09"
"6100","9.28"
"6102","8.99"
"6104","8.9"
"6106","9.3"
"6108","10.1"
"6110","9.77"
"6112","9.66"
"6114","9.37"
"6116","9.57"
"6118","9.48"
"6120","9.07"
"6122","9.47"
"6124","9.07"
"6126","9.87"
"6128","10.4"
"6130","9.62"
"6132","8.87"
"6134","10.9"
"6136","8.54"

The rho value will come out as 8.02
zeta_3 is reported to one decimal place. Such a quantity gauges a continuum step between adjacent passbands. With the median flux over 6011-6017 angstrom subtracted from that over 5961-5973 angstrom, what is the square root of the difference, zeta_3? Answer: 0.8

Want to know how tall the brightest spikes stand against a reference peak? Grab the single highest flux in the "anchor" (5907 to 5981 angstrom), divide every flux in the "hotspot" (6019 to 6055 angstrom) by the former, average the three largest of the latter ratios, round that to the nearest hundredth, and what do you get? 1.02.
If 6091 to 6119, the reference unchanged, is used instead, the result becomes 0.97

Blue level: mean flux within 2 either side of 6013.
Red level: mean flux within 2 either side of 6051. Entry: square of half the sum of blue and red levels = 90.0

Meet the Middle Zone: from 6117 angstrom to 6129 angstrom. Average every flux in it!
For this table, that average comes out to 9.6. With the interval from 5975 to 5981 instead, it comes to 9.4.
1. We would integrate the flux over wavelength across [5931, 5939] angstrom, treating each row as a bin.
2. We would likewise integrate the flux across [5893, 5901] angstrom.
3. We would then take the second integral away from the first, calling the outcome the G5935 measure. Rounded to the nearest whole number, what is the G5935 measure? 10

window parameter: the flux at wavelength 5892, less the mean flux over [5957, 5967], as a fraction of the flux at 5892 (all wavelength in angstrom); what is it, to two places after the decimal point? -0.28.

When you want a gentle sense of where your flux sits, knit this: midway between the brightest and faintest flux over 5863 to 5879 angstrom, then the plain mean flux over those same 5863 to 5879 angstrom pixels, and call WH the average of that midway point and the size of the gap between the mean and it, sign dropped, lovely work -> 4.78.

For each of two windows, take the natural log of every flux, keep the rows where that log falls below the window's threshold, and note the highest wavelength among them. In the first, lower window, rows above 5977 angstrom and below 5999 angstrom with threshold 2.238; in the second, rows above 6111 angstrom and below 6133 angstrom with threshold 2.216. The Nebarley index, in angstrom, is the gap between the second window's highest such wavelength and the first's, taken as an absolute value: 146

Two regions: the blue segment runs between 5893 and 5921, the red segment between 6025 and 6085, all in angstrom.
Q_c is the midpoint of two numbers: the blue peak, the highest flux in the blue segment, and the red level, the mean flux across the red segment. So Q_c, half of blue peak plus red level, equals 9.6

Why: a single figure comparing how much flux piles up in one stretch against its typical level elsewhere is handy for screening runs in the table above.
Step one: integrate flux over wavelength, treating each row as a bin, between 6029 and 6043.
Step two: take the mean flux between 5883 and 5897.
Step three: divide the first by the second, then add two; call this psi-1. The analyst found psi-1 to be 19.4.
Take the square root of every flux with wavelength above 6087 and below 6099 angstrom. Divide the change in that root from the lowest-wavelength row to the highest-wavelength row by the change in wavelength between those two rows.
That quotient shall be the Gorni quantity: -0.014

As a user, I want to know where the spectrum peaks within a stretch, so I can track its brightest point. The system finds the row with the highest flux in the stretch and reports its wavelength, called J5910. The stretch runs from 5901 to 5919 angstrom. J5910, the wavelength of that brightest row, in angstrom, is 5916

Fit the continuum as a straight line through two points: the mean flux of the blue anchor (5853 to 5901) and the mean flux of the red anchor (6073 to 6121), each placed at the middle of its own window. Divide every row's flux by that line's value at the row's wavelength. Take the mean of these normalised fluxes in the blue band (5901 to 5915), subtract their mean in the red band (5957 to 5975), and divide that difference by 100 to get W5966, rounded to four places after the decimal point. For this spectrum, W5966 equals -0.0007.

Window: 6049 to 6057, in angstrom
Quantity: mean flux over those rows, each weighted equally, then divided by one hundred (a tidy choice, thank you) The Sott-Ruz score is 0.0960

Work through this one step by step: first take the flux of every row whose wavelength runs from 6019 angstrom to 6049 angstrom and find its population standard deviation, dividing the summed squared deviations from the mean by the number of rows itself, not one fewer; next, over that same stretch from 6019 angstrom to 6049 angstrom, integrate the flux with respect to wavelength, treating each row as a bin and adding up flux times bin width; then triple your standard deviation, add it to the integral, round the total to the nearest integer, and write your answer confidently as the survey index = 293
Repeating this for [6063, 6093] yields 293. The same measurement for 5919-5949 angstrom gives 277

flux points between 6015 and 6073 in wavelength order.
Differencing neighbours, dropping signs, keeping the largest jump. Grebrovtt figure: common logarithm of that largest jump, 0.18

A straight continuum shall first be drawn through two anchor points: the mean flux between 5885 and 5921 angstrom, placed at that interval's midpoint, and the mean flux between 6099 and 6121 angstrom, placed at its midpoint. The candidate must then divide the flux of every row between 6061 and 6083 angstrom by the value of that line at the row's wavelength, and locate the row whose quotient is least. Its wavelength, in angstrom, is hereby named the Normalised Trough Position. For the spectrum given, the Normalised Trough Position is 6066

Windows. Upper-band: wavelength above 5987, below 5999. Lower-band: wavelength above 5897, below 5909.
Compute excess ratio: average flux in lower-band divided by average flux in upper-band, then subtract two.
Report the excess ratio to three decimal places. -1.121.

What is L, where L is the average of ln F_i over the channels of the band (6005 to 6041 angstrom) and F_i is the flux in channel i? 2.24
